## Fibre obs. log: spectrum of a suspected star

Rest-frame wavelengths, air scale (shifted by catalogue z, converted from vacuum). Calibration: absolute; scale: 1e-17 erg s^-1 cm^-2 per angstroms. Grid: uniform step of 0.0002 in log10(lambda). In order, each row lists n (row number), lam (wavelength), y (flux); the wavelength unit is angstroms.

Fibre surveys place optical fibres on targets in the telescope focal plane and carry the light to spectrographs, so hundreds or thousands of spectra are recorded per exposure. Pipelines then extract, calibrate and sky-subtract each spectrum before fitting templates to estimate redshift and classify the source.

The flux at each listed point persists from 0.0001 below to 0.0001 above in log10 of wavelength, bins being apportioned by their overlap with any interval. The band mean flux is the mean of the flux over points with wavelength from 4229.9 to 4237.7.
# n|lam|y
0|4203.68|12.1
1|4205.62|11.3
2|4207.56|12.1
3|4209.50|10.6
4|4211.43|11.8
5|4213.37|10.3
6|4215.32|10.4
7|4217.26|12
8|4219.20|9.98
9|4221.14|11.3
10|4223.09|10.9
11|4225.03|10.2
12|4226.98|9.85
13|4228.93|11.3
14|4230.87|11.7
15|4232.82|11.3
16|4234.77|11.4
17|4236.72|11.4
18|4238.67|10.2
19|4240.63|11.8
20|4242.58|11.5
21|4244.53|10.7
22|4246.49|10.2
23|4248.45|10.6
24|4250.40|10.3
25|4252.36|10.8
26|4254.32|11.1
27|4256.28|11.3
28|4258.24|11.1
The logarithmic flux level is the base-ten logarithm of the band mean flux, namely 1.06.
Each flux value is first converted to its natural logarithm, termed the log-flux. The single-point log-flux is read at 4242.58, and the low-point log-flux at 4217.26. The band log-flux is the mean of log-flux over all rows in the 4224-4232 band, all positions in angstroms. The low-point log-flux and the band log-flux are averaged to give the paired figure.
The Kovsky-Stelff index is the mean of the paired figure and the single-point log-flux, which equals 2.44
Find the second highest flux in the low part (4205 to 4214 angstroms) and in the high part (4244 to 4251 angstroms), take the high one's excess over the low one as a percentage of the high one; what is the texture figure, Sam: -11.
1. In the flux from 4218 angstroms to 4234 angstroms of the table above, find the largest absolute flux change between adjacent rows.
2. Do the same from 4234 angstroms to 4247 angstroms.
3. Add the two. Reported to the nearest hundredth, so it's 3.05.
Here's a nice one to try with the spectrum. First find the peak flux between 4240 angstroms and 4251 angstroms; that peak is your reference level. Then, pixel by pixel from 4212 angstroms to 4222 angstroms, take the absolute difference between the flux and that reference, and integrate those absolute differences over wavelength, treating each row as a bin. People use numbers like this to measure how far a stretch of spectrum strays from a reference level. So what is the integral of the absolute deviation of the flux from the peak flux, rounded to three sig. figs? 10.5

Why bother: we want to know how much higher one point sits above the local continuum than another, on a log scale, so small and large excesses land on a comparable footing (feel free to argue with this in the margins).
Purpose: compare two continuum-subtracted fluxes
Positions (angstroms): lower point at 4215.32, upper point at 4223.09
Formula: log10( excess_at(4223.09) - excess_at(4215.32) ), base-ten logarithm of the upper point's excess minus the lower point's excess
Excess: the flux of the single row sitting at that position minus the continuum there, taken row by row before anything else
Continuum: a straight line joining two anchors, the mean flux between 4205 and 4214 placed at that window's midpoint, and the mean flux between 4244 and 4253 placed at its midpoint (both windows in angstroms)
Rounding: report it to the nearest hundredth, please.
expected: -0.19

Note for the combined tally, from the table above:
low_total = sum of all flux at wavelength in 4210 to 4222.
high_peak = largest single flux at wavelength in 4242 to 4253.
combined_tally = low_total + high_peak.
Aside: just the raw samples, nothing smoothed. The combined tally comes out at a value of 77.3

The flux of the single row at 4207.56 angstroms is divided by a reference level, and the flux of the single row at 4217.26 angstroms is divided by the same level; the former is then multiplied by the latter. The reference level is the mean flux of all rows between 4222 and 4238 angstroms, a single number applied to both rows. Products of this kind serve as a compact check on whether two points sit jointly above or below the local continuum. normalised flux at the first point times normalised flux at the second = 1.20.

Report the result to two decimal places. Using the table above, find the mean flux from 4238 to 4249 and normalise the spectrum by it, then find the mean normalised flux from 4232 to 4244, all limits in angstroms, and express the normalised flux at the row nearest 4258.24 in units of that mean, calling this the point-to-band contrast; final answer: 0.99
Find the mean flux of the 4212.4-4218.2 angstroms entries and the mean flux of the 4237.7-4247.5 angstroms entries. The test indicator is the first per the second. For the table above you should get 1.00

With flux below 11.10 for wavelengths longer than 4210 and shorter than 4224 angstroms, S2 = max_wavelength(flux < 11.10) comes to 4223.09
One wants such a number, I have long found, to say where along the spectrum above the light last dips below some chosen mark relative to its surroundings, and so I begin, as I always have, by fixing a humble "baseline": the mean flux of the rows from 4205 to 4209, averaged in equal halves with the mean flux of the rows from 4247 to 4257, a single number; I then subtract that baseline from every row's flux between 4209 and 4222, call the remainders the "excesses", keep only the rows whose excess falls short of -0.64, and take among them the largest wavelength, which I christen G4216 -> 4219.20 angstroms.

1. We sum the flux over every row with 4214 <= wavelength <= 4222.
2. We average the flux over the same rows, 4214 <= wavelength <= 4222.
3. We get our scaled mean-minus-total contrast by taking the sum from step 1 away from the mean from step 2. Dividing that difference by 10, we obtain -3.28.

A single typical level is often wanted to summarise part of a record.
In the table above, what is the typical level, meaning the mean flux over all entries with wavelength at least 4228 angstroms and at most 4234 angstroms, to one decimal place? 11.4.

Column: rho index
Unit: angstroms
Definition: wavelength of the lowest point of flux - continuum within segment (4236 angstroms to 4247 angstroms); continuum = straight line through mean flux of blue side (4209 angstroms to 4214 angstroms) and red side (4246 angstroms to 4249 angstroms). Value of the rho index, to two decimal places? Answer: 4238.67 angstroms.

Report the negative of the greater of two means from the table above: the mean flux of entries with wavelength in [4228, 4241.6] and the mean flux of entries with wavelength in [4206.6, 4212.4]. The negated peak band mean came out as -11.5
